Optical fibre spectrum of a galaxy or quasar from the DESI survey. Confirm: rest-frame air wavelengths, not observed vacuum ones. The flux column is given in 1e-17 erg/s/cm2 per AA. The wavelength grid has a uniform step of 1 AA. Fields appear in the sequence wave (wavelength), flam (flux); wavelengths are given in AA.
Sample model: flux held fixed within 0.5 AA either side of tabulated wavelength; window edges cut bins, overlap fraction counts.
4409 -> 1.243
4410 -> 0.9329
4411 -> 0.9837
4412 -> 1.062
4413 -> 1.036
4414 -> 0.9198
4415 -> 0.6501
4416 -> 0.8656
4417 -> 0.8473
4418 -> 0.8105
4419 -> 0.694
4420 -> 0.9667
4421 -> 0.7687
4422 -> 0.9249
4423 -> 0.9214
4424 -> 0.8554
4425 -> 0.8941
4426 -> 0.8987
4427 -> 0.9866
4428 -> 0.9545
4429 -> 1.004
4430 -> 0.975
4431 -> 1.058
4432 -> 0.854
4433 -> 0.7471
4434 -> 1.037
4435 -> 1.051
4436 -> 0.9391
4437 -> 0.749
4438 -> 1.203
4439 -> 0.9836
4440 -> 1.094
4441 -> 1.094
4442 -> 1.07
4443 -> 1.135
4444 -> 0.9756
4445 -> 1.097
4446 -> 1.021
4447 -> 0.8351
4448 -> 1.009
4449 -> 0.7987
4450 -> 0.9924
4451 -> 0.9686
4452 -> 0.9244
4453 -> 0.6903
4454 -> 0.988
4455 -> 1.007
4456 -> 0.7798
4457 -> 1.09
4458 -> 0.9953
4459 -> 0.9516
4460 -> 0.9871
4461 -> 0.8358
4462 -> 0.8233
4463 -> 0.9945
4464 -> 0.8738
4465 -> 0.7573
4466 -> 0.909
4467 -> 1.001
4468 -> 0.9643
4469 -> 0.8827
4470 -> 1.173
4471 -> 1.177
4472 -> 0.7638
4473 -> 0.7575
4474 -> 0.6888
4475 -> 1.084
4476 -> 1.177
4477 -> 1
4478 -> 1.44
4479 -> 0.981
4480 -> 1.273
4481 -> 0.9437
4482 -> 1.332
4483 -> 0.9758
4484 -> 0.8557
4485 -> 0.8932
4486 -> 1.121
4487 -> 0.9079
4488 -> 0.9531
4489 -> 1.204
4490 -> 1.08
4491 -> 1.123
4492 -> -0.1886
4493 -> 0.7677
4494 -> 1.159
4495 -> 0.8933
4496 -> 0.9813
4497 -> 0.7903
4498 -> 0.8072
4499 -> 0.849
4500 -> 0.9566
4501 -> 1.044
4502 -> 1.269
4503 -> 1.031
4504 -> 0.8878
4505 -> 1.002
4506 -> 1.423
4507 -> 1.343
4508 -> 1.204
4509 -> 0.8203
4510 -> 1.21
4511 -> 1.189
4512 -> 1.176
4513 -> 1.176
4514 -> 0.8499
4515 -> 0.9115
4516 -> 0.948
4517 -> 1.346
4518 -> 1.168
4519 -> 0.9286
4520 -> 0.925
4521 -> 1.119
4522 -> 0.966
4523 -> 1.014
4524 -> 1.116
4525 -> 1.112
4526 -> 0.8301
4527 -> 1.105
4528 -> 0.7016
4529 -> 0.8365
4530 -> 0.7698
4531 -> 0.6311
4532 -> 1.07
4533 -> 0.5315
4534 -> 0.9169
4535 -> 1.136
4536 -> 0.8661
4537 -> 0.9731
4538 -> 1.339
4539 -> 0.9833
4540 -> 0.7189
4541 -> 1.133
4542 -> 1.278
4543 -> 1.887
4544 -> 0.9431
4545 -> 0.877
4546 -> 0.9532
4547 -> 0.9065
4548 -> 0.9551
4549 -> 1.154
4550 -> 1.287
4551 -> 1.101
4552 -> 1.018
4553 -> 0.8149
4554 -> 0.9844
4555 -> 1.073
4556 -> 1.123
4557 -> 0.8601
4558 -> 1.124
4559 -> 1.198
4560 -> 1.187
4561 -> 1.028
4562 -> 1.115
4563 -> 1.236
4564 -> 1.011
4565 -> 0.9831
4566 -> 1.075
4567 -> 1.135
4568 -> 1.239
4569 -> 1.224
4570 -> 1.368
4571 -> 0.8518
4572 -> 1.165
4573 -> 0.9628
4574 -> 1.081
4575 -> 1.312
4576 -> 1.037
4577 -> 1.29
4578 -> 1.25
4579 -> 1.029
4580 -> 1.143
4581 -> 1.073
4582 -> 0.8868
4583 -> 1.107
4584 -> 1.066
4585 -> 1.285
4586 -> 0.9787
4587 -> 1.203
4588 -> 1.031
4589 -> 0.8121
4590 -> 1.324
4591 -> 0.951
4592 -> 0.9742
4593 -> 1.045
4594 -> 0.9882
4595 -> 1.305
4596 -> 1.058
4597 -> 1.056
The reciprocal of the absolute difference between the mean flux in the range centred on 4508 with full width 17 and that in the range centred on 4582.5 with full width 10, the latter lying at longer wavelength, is 58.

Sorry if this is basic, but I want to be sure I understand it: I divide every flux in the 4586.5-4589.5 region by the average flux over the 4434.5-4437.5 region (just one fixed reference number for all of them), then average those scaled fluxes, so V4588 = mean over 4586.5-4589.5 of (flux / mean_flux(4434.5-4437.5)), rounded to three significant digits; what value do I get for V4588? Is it 1.11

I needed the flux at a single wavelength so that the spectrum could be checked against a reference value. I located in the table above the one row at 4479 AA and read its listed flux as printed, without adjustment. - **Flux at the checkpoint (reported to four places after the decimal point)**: 0.9810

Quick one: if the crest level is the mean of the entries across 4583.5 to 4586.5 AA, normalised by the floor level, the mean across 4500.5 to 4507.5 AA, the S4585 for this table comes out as 0.97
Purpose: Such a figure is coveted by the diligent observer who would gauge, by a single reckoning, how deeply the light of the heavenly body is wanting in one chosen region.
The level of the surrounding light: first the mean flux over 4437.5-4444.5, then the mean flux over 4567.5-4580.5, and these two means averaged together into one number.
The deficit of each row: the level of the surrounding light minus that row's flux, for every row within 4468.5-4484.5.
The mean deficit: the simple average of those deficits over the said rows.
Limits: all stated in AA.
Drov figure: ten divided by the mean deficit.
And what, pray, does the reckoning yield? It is 120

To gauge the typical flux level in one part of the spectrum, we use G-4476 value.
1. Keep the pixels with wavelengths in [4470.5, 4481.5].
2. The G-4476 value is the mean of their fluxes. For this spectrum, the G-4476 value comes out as 1.03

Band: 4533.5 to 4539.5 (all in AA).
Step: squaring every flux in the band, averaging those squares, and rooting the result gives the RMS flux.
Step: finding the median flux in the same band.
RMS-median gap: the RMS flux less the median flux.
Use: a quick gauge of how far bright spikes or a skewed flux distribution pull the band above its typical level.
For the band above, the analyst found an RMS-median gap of 0.07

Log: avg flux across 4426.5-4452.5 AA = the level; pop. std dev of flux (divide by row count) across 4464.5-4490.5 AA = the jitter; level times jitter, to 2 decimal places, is 0.18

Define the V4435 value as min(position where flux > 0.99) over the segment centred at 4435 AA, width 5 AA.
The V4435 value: 4434 AA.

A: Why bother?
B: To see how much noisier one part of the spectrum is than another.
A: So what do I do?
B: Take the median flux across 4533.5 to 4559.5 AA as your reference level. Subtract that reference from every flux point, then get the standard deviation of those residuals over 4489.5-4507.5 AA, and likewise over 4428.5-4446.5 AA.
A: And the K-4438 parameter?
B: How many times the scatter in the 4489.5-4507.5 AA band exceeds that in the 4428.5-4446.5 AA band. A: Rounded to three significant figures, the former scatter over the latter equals 2.80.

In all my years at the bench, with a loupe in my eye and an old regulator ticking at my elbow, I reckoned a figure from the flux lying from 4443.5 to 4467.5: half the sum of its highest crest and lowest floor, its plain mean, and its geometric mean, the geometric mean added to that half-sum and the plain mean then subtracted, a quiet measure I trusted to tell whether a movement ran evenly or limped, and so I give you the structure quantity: 0.89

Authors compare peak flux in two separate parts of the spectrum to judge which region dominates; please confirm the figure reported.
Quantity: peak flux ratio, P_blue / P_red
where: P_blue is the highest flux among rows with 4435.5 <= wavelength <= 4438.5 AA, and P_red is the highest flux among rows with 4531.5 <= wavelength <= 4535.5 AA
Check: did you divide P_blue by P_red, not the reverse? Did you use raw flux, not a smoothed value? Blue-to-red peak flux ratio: 1.06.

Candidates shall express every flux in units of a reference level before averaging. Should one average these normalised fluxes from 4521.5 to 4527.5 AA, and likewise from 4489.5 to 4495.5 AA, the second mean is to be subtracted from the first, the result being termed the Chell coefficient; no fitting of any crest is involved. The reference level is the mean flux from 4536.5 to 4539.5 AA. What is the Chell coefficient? 0.20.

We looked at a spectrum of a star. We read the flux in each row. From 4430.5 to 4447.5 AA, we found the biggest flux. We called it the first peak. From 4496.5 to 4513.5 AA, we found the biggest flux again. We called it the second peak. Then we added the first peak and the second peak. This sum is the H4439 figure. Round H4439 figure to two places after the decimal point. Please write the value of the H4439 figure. 2.63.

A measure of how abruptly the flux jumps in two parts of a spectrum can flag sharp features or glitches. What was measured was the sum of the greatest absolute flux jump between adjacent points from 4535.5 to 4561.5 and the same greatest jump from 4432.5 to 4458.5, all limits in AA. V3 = 1.40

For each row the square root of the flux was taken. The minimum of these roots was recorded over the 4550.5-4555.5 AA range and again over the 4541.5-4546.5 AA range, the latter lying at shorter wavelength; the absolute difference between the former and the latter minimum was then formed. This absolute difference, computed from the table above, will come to 0.034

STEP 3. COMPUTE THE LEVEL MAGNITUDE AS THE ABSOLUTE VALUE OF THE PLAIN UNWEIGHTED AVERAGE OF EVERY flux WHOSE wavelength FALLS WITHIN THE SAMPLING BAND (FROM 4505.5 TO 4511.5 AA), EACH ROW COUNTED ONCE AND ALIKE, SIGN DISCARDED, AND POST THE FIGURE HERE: 1.20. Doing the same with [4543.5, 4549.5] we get 0.96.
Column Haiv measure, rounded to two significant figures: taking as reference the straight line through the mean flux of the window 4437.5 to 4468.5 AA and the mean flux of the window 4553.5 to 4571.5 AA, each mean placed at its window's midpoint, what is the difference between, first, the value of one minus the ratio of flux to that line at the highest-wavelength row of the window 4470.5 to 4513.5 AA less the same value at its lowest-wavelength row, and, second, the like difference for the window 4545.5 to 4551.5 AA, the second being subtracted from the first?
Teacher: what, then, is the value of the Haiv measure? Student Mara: 0.19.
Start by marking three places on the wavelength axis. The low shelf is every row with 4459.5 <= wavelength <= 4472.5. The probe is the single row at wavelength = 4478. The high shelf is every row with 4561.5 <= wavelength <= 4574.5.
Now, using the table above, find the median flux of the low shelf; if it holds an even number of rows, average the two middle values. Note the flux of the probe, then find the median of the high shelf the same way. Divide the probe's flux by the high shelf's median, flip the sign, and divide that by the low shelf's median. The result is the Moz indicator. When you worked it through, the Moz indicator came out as -1.4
